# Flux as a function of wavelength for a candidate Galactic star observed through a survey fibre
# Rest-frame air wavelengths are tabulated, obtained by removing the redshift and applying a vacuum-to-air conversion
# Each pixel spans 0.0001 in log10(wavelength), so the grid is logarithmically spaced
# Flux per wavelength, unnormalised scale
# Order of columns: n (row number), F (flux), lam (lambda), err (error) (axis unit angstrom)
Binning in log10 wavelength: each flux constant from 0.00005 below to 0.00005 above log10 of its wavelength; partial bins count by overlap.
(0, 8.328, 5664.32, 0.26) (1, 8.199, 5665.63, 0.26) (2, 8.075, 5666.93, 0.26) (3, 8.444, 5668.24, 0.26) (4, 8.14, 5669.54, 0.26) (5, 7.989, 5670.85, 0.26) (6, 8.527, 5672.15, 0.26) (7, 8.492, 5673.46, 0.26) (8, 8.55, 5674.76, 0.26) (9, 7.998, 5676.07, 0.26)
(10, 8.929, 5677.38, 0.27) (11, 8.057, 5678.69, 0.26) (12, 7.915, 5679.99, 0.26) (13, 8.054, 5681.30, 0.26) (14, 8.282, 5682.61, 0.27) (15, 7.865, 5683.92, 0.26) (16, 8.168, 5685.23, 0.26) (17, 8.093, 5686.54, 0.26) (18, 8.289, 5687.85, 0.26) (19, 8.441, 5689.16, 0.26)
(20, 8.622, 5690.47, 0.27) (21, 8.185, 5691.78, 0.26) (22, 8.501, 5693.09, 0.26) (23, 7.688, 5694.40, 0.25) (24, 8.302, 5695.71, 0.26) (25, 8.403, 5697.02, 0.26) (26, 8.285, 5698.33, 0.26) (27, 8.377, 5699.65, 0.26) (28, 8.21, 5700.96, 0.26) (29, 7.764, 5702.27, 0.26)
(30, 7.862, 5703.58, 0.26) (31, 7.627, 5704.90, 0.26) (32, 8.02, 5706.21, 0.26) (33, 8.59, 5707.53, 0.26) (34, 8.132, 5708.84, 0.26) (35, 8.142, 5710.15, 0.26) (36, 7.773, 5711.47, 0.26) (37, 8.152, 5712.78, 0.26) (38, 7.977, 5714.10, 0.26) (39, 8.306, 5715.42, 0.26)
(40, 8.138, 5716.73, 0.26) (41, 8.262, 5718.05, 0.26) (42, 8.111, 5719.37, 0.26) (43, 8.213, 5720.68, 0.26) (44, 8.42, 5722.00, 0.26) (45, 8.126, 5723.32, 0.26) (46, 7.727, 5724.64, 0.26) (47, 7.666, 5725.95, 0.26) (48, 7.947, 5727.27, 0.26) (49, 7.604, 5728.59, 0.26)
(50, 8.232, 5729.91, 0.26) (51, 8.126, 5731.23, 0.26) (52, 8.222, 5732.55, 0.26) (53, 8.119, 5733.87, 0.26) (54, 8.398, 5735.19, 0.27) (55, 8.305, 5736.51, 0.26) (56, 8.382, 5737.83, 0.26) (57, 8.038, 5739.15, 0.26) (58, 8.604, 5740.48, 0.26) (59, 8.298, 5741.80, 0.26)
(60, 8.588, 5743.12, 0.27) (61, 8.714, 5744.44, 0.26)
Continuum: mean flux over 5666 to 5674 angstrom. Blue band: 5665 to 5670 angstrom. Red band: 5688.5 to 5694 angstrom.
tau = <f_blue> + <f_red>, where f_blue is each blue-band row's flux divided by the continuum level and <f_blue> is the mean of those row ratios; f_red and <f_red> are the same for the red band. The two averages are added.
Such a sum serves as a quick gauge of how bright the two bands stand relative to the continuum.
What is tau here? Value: 2.01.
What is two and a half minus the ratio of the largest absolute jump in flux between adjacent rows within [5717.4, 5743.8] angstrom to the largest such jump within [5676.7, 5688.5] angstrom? 1.78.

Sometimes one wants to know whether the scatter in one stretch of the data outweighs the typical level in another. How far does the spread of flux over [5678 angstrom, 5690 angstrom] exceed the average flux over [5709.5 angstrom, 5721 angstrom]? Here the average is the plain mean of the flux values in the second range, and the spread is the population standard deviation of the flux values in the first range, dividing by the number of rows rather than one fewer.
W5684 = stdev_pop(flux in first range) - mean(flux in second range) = -7.94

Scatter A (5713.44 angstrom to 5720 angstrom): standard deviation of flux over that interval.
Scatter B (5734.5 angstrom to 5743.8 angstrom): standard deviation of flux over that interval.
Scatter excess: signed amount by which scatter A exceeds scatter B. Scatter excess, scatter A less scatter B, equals -0.06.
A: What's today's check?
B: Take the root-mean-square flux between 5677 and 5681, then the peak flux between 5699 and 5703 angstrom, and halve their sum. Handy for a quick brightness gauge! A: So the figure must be 8.34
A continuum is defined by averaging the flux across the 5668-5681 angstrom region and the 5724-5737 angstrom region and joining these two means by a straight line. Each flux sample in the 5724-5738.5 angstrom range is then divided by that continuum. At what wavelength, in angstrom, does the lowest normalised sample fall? 5728.59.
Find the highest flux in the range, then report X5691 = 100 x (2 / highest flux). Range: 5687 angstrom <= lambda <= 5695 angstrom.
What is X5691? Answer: 23.2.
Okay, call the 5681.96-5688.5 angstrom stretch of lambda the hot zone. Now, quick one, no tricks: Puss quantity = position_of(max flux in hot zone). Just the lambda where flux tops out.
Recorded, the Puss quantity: 5687.85 angstrom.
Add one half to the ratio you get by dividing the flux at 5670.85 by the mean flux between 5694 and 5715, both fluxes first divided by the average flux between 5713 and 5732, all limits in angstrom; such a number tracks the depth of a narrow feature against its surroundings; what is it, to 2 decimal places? 1.49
